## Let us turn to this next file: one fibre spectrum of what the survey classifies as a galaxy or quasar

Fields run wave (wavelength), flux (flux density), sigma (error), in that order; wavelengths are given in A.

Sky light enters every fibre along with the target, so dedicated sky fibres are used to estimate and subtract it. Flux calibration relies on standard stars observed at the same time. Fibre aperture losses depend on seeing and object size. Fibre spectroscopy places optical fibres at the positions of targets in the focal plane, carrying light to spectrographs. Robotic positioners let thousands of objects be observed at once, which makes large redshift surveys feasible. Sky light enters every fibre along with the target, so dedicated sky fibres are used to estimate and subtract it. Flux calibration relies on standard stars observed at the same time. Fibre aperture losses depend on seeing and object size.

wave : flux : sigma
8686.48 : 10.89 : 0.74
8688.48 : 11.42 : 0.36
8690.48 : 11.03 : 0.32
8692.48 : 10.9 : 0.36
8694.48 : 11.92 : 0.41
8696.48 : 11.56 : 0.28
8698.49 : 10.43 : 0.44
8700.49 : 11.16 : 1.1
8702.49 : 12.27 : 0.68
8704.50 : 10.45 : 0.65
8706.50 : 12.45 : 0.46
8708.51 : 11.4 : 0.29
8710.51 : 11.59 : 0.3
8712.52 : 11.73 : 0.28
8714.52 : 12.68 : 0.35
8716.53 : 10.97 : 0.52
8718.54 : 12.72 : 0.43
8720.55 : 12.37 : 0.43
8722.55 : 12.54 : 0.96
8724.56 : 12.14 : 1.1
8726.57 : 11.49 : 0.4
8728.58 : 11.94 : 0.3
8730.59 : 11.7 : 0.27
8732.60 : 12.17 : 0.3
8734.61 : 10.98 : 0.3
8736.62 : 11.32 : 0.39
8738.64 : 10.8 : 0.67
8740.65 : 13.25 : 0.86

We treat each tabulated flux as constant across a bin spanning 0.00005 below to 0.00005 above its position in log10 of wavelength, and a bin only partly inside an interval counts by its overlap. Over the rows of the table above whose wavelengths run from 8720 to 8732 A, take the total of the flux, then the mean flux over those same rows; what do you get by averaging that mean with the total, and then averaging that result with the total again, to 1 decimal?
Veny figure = 57.1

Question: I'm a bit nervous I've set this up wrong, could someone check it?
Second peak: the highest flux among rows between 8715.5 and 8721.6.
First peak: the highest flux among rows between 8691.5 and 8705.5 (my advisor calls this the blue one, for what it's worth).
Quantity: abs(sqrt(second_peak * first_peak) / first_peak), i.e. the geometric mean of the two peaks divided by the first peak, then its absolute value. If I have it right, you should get 1.02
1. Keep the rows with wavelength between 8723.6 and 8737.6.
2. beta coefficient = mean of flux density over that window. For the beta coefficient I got 11.7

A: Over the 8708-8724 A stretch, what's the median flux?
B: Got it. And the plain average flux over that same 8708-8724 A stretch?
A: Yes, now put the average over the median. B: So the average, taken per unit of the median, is 1.00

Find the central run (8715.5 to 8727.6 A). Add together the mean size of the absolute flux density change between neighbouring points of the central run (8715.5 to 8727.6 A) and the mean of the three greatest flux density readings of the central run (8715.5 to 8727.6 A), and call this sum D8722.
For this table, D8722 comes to 13.2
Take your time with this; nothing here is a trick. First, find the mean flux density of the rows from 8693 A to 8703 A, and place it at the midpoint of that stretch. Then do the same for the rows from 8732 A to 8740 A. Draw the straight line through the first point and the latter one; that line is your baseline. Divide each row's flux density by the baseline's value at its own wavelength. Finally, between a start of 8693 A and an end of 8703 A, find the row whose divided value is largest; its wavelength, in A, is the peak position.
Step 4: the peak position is 8702.49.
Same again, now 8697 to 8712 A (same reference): 8706.50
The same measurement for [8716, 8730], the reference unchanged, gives 8718.54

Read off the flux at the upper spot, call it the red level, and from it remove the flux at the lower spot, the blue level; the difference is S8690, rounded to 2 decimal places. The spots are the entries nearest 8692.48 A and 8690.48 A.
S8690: -0.13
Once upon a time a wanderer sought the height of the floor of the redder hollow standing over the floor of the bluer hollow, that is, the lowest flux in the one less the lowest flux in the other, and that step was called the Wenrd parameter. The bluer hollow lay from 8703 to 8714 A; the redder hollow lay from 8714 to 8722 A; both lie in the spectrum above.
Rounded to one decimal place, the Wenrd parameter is 0.5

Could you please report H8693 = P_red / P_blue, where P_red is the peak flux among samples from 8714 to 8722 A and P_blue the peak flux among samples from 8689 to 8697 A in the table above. 1.07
